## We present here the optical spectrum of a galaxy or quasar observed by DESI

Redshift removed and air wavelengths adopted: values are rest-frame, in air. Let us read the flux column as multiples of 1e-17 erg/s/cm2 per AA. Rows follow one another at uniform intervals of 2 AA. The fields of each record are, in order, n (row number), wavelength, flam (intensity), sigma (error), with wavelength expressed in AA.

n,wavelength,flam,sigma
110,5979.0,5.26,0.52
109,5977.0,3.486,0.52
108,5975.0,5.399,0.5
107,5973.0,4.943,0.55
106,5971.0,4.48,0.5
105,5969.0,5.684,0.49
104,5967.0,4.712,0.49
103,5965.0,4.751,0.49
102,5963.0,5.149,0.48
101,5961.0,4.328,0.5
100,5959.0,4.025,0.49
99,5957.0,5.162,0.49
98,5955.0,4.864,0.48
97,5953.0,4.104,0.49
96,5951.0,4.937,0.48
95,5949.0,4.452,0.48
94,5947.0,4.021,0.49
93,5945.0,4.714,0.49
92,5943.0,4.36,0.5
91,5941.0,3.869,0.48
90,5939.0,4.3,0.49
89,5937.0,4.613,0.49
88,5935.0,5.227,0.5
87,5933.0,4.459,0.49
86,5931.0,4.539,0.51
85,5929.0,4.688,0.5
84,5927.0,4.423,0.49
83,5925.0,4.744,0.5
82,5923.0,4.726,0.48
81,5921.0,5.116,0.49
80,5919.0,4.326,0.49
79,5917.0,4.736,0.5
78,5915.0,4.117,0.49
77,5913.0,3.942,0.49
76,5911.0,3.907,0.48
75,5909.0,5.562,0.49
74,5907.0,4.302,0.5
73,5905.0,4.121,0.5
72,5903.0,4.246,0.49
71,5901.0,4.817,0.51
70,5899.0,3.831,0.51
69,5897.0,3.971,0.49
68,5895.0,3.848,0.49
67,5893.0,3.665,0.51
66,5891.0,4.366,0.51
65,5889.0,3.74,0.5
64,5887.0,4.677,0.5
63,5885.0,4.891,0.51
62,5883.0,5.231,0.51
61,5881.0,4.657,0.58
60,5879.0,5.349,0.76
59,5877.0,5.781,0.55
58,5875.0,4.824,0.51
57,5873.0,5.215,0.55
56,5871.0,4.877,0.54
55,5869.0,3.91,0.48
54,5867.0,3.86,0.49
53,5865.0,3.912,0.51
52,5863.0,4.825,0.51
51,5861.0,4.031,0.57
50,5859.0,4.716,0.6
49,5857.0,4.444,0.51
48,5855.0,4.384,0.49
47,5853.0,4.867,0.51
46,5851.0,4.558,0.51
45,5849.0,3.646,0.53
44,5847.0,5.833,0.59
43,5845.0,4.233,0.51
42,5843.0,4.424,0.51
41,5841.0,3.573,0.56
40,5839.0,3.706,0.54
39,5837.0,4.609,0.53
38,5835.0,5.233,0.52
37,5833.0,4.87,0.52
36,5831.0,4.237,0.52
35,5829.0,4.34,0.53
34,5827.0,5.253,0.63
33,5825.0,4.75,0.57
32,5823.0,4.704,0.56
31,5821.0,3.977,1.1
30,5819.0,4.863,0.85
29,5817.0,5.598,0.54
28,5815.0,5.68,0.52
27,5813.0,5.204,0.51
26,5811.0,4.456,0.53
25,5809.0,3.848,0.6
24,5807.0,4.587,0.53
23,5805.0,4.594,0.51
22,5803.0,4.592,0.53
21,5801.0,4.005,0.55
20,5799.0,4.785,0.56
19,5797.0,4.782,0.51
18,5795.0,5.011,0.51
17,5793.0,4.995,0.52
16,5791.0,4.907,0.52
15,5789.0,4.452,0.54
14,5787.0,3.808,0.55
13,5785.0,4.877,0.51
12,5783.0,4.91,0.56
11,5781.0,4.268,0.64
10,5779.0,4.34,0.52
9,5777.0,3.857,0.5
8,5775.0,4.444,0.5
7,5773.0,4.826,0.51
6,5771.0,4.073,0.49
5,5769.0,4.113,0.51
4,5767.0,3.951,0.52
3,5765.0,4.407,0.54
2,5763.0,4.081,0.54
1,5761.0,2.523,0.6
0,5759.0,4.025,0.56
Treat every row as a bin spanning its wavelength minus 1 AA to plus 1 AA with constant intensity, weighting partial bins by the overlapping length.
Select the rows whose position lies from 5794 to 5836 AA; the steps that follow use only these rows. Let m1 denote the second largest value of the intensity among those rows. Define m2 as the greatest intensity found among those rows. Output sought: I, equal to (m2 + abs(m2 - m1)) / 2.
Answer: 2.88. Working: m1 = 5.598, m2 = 5.68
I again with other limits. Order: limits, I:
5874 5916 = 3.00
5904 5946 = 2.95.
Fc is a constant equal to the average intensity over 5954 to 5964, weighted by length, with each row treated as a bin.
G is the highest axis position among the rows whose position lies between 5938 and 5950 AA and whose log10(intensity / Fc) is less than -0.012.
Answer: 5949.0 AA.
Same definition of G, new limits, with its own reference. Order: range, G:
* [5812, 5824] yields 5821.0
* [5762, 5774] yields 5771.0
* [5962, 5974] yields 5971.0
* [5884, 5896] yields 5895.0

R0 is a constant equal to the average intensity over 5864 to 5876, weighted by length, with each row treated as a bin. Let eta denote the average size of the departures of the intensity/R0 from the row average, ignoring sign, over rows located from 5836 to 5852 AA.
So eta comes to 0.120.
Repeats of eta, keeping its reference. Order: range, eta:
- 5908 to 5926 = 0.101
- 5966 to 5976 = 0.090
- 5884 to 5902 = 0.098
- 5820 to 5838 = 0.075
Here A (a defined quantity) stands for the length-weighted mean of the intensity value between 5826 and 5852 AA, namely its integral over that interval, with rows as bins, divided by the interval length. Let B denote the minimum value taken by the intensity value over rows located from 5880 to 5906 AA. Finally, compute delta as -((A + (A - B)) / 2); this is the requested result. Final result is -2.67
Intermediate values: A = 4.50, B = 3.665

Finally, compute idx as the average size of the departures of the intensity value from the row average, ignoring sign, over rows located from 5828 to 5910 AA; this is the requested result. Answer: 0.49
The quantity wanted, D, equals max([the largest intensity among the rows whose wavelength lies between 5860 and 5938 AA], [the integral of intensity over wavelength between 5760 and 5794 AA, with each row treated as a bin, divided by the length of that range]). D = 5.8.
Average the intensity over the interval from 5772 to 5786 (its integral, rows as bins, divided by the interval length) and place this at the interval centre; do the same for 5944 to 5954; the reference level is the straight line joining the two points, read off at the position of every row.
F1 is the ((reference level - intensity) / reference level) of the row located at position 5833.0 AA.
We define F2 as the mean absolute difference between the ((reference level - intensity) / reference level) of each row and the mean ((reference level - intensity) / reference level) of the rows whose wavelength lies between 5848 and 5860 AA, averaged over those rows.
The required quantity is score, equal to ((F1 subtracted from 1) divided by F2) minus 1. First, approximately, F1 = -0.09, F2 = 0.063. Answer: 16.3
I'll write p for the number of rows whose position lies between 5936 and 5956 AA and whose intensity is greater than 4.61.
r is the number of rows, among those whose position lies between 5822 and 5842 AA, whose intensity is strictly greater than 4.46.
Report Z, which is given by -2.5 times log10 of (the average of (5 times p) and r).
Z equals -2.78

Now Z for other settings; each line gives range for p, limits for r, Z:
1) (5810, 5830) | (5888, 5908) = -3.14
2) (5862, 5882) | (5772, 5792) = -3.23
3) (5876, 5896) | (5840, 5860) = -3.08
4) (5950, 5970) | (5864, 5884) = -3.31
